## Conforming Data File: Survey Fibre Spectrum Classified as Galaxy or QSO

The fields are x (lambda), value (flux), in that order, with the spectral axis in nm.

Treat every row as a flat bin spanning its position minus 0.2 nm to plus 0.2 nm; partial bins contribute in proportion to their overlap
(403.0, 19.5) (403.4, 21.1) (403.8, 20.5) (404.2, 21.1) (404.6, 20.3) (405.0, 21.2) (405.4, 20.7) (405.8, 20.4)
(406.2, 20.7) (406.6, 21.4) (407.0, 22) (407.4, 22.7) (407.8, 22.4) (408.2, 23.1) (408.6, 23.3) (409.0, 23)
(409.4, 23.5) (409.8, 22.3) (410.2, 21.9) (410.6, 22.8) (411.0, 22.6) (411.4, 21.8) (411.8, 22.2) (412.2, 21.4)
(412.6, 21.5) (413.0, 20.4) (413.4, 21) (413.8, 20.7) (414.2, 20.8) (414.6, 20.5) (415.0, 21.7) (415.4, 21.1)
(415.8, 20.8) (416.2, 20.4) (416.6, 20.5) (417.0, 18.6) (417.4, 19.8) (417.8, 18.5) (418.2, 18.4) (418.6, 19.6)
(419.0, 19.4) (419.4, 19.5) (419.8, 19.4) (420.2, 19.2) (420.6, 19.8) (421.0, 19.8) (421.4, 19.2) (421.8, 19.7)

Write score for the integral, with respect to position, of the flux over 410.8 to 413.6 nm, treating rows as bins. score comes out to 60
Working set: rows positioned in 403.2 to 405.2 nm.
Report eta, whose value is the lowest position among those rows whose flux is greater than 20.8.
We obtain 403.4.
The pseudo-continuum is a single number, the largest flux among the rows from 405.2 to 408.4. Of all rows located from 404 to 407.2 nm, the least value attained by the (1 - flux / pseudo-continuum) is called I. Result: 0.048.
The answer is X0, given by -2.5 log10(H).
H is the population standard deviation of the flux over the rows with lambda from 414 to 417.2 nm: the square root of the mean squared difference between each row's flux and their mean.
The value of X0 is 0.2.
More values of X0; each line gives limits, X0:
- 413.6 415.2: 0.8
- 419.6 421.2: 1.5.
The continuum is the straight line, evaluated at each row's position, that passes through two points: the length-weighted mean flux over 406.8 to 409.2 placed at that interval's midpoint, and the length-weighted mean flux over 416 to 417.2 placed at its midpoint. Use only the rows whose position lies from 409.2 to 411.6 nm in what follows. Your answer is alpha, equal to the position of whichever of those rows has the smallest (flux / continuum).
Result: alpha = 410.2 nm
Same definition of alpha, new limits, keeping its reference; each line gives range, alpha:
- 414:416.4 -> 414.6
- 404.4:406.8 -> 404.6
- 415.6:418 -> 417.0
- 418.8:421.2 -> 419.0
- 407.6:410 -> 407.8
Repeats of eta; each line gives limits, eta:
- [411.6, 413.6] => 411.8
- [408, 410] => 408.2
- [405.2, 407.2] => 406.6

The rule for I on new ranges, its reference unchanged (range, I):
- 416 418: 0.113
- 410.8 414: 0.022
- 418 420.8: 0.143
